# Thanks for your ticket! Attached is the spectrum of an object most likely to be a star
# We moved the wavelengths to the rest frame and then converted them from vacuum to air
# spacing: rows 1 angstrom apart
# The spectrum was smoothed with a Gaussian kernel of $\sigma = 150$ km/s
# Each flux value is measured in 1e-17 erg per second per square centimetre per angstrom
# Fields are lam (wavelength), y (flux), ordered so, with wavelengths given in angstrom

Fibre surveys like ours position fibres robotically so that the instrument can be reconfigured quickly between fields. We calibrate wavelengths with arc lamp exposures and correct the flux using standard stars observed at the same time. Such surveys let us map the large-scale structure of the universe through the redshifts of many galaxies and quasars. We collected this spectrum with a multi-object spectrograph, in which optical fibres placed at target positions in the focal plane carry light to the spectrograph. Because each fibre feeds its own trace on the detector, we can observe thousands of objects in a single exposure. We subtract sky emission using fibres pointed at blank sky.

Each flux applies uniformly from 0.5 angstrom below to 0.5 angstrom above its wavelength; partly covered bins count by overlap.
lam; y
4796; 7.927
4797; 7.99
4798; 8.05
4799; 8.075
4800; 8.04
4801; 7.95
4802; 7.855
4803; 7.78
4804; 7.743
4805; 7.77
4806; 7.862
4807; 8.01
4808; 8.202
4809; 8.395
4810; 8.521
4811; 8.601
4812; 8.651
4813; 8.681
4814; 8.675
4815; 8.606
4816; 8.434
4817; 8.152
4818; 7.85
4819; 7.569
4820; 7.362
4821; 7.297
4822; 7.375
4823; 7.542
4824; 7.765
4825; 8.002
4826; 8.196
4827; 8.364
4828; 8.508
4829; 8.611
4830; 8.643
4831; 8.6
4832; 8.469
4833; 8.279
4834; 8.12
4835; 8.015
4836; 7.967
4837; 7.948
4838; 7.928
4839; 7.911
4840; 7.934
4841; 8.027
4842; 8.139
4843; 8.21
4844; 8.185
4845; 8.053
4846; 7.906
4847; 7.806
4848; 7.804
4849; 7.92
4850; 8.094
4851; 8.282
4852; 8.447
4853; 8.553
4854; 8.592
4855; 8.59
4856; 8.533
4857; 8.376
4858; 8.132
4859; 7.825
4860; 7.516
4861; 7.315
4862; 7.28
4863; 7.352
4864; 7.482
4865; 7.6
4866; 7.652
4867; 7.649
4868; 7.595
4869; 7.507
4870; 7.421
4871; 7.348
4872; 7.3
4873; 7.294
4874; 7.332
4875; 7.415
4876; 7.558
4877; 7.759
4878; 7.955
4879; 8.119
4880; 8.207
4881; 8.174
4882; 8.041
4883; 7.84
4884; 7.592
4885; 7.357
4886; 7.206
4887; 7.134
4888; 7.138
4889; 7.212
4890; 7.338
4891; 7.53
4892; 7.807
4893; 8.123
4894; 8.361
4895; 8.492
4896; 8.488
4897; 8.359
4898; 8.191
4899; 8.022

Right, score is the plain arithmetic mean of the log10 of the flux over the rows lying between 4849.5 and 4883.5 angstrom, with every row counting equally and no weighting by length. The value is 0.893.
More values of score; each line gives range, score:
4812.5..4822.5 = 0.902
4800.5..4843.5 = 0.908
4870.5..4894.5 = 0.882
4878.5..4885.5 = 0.898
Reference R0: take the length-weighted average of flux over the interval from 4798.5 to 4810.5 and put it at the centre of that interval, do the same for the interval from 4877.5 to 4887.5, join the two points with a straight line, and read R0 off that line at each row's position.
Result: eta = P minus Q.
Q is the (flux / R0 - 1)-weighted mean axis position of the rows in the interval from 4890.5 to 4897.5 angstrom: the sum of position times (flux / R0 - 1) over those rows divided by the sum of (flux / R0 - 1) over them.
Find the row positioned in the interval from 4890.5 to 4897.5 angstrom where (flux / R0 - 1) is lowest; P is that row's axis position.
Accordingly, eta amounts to -4.4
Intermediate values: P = 4891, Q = 4895.4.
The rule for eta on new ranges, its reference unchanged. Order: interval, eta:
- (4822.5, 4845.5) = -10.8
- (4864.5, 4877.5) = 1.7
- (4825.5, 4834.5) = 4.1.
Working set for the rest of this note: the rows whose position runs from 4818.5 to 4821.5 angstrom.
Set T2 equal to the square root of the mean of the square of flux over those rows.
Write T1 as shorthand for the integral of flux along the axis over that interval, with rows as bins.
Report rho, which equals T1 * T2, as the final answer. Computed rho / 165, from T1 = 22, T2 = 7.41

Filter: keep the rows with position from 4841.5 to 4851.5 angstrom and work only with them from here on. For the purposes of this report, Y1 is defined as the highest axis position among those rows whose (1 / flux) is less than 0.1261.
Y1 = 4851 angstrom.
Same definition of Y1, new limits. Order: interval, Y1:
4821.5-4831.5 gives 4831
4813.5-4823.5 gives 4817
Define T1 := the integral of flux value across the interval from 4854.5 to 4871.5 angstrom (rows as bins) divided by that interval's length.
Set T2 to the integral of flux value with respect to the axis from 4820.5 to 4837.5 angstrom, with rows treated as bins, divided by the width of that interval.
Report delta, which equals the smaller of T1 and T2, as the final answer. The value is 7.72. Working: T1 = 7.7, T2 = 8.10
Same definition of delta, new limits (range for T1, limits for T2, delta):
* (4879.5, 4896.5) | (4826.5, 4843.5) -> 7.77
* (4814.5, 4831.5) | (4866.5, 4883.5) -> 7.68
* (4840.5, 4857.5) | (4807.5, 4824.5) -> 8.10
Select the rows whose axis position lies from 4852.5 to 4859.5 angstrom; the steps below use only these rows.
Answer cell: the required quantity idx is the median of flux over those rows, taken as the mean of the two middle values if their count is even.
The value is 8.53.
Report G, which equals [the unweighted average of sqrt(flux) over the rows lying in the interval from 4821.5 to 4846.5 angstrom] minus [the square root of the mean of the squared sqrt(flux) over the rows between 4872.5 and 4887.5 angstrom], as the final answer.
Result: 0.08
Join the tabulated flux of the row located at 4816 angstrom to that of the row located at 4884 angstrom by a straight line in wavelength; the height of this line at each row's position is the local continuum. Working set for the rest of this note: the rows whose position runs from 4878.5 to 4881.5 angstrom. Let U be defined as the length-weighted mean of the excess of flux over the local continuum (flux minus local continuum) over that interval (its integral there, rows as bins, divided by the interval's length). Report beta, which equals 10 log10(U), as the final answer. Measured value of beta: -3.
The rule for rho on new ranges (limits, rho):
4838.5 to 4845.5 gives 455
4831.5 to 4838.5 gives 460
